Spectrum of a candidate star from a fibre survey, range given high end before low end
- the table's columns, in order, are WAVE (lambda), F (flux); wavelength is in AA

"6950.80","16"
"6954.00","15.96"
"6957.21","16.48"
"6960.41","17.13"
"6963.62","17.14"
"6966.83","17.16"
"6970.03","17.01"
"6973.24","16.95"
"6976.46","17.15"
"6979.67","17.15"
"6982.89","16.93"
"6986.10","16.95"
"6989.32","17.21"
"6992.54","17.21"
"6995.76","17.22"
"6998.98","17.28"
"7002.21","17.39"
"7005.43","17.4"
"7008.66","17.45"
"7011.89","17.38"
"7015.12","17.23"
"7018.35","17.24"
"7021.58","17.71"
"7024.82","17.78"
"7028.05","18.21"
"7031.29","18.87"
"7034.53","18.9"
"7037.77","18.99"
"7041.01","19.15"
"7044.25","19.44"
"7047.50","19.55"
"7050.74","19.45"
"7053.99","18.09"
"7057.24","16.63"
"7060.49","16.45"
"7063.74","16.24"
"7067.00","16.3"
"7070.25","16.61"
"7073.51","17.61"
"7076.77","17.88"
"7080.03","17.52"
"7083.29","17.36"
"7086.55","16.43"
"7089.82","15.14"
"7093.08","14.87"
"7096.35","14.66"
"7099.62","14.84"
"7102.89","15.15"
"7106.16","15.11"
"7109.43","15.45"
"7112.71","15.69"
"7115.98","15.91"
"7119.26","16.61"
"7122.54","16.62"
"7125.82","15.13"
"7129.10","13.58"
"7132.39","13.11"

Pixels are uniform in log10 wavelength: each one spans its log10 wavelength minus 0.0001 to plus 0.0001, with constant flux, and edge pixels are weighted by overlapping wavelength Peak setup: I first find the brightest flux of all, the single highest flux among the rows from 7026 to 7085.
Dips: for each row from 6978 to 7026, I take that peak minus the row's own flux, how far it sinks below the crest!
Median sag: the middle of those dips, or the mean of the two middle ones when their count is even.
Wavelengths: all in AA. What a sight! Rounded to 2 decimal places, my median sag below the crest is 2.31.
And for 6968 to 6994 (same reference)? 2.47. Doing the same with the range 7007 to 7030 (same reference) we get 2.10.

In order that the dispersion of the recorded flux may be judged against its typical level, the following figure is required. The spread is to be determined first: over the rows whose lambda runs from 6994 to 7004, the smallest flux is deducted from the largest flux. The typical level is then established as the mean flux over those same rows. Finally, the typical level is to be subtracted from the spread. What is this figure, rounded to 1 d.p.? -17.1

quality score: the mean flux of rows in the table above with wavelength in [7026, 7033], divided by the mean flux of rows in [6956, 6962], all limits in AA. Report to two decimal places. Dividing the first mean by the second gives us 1.10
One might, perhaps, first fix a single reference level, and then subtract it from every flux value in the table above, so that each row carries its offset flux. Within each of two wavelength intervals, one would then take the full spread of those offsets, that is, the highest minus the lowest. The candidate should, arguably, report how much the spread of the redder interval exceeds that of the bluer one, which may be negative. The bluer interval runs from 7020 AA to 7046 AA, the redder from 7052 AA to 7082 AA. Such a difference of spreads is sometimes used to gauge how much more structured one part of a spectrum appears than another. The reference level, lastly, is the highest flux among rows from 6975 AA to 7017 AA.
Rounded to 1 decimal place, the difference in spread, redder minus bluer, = 0.1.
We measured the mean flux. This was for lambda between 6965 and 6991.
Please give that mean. 17.1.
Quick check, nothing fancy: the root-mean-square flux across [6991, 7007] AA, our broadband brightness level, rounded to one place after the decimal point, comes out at 17.3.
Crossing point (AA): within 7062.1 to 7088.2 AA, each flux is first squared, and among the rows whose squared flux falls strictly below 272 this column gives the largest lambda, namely 7086.55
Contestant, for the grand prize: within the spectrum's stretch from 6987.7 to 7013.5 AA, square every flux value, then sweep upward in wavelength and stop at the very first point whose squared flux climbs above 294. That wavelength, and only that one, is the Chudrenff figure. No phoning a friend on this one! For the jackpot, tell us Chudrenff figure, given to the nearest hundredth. 6989.32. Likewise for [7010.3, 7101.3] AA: 7011.89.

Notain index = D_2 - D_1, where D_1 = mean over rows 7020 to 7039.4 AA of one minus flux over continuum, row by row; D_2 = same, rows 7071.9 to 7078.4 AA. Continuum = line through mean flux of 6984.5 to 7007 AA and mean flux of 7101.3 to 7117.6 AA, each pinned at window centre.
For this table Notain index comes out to -0.01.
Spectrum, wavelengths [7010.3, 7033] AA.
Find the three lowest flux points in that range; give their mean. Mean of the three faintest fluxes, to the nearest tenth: 17.3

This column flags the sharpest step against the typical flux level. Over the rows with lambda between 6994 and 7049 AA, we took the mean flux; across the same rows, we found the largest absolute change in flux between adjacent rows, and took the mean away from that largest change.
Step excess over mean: -17.4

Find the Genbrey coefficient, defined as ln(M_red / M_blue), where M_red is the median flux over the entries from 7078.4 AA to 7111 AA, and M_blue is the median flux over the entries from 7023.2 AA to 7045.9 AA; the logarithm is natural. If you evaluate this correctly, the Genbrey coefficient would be -0.22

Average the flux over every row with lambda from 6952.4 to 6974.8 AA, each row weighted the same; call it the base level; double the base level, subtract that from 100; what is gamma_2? 66.3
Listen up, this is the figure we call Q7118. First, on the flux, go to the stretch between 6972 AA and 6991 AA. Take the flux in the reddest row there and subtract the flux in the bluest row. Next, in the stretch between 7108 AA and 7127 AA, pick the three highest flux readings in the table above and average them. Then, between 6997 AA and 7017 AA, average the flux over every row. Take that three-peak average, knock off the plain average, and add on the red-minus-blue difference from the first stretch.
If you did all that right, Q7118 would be -0.71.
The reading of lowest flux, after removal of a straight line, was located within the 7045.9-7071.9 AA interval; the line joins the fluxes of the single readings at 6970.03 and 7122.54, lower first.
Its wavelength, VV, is 7063.74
